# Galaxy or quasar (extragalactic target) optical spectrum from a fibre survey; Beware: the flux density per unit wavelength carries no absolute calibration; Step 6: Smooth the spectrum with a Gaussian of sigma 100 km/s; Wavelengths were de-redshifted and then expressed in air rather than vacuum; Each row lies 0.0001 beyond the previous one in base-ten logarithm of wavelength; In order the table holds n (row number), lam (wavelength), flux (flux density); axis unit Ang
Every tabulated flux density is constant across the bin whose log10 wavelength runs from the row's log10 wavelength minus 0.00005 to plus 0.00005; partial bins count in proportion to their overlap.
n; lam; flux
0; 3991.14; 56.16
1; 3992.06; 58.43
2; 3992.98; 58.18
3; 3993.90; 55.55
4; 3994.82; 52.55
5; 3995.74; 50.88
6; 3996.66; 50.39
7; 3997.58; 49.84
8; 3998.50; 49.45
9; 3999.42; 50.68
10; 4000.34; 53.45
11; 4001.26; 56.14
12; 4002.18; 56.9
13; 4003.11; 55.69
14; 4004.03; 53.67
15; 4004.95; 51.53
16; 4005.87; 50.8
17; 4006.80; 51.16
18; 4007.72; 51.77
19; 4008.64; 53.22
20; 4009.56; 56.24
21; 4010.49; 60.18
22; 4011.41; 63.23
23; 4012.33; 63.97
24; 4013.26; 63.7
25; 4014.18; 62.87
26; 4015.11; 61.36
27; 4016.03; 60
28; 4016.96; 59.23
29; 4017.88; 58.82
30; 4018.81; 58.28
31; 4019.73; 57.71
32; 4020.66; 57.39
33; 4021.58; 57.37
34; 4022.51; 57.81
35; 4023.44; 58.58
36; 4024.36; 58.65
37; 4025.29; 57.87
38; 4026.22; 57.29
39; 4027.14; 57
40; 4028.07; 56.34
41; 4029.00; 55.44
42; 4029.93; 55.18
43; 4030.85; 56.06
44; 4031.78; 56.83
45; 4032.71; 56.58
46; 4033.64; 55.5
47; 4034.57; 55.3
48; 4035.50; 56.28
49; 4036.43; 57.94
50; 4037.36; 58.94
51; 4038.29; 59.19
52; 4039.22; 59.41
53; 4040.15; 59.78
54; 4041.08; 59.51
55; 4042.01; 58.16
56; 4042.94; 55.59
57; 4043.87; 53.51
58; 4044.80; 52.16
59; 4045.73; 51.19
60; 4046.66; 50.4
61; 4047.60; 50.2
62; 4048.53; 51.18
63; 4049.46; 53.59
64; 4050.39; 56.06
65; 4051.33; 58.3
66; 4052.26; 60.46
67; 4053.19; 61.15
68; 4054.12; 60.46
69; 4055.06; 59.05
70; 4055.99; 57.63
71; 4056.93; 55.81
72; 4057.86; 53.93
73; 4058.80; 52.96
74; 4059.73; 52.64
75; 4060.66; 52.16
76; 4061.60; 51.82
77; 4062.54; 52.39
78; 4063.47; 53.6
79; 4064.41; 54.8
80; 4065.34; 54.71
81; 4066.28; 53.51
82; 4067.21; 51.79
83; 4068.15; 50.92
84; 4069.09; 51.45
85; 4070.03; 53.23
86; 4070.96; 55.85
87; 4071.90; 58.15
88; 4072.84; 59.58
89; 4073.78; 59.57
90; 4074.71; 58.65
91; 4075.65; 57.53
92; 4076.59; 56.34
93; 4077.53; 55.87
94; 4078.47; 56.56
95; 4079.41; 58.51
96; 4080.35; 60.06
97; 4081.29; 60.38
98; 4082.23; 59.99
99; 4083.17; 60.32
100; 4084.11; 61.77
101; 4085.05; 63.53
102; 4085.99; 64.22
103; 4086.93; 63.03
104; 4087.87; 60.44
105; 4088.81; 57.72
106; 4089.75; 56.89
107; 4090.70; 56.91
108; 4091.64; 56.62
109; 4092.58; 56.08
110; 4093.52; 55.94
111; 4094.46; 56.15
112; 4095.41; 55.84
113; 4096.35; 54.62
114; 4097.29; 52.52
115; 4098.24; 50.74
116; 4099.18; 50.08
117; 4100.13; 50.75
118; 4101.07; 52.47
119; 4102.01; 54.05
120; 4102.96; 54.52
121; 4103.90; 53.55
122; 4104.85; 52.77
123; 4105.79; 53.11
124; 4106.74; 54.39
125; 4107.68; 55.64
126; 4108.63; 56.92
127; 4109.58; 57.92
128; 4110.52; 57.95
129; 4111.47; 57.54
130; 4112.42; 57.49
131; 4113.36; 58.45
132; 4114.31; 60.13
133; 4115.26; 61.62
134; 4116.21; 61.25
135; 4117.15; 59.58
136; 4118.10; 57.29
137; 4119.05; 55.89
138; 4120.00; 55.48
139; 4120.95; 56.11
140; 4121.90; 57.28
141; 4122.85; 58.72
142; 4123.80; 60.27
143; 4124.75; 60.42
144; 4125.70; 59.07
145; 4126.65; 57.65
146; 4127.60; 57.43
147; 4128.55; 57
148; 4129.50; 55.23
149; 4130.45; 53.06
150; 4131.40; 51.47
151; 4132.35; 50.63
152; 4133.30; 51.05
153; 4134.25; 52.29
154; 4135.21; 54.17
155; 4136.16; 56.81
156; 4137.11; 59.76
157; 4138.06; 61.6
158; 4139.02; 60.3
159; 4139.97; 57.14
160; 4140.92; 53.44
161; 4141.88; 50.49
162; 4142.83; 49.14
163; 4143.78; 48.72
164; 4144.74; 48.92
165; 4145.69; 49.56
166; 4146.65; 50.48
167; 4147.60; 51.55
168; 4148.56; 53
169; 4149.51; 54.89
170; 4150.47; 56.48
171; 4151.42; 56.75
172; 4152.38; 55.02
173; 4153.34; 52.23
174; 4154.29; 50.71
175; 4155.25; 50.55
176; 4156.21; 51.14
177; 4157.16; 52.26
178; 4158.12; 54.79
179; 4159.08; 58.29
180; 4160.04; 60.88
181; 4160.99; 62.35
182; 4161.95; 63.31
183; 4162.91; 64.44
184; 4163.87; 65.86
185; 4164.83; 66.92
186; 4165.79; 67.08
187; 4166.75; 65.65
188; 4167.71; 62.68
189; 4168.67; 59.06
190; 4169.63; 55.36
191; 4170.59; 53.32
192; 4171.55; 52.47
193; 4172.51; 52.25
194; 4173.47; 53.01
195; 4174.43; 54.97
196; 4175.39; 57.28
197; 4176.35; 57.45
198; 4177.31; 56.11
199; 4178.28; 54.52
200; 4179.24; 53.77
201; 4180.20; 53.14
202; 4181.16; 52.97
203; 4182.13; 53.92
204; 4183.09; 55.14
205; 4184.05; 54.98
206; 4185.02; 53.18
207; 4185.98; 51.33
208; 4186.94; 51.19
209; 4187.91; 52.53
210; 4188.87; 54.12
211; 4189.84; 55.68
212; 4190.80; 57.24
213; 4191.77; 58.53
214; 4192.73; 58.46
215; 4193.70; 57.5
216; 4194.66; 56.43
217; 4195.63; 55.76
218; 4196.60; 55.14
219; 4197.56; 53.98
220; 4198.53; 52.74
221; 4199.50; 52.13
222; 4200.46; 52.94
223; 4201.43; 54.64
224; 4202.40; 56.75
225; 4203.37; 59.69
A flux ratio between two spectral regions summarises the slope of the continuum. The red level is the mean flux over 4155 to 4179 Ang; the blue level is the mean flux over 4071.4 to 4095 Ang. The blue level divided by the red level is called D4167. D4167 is 1.01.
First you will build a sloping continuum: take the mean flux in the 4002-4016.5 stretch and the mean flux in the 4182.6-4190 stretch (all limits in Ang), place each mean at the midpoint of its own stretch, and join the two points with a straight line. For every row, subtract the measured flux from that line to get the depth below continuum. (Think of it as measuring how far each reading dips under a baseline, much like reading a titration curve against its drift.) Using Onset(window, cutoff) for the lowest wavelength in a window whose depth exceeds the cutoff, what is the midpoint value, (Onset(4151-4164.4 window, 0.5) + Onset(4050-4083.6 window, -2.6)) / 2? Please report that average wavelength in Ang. 4101.9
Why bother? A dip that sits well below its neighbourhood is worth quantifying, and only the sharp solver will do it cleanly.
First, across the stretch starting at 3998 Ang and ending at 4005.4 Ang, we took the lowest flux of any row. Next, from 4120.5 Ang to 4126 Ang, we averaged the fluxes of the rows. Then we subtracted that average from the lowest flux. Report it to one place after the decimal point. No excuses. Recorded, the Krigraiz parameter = -9.2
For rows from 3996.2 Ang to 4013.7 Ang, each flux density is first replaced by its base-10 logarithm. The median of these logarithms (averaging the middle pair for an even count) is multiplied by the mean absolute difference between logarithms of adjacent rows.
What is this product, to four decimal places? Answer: 0.0212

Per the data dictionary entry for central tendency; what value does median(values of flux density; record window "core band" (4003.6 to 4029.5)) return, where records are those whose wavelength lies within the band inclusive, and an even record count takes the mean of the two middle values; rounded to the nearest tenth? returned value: 57.8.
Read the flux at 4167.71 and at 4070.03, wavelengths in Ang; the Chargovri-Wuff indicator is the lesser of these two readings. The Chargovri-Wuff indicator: 53.2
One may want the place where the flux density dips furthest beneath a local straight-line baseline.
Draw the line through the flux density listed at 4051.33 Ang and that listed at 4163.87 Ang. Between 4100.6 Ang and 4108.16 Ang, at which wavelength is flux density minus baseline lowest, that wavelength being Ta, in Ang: 4101.07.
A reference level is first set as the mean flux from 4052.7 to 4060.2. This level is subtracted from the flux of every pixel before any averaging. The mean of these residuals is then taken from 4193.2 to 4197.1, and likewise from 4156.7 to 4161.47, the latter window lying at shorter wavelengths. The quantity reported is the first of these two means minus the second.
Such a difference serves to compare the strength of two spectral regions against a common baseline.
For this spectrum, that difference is -1.5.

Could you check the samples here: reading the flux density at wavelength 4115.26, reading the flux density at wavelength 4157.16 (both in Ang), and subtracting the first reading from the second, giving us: -9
